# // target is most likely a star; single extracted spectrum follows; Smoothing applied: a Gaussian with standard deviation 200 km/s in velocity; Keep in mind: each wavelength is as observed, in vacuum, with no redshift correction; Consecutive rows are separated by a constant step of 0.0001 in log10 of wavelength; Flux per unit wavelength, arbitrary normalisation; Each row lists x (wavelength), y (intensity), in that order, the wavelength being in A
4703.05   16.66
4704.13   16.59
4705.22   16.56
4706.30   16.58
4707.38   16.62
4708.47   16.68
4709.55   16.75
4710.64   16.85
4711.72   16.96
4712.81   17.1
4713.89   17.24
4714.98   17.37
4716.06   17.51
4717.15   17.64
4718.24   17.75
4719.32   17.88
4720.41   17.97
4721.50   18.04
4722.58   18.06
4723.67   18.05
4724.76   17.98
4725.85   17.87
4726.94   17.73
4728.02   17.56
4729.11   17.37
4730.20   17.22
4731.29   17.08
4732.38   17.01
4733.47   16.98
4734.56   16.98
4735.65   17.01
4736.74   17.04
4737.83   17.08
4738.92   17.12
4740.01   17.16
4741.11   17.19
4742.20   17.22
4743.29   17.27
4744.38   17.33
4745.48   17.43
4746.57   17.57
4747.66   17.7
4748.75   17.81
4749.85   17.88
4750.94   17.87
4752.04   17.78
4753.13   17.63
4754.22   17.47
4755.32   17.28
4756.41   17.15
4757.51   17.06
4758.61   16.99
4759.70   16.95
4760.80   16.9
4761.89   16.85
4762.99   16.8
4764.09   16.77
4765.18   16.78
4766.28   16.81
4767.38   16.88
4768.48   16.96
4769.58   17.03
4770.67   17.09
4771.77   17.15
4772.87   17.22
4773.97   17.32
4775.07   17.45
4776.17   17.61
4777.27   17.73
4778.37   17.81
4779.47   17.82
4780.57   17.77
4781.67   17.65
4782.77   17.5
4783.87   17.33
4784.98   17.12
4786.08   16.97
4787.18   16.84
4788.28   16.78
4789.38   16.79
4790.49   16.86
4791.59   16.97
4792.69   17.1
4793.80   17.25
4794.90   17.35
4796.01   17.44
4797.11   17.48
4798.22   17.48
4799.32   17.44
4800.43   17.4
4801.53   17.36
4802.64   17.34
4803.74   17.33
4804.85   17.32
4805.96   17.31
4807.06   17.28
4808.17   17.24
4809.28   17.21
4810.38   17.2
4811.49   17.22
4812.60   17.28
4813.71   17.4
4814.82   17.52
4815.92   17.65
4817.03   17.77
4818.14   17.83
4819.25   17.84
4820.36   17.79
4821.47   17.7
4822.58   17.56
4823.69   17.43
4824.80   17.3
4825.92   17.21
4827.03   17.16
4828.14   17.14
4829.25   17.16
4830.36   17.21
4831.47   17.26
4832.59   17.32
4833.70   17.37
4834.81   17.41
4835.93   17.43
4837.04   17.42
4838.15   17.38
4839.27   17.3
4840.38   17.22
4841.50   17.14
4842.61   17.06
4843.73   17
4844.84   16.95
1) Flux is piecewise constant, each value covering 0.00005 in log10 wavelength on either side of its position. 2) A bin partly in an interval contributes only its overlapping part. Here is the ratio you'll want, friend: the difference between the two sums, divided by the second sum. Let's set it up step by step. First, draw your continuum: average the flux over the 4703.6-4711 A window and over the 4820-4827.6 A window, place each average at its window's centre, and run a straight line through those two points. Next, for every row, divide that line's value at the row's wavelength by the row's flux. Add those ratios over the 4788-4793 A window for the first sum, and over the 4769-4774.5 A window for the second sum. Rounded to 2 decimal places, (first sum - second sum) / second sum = 0.02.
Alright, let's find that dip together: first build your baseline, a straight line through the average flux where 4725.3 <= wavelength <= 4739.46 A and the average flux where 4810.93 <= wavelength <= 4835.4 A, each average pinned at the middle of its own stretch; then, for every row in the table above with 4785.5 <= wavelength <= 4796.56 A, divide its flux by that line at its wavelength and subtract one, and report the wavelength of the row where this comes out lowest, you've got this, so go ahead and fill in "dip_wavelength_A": 4788.28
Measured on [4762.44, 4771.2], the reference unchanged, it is 4764.09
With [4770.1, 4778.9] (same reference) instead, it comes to 4770.67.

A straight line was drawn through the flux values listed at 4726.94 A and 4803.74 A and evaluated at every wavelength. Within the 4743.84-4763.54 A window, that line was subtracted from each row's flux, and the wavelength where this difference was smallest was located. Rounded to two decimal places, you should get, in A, 4762.99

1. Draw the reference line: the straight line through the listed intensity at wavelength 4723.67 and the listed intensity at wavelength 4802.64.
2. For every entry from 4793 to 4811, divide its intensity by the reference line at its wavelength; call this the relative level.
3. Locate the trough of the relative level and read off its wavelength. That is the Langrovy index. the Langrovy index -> 4793.80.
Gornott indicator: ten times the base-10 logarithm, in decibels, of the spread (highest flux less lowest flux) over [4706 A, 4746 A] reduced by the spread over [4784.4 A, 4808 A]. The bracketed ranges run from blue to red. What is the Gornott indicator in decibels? -1.1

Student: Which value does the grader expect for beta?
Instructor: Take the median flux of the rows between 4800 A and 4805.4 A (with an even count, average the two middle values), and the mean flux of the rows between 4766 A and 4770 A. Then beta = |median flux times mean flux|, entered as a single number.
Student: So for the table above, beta 293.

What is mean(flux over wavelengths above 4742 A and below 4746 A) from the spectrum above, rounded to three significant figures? 17.3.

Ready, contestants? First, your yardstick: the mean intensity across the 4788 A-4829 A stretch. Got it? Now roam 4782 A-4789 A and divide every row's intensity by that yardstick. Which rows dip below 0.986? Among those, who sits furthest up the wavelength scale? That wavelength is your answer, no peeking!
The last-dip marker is 4788.28 A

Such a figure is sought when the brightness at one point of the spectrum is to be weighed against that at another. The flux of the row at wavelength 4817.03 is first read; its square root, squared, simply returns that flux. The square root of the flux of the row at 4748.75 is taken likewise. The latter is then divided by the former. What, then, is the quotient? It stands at 0.237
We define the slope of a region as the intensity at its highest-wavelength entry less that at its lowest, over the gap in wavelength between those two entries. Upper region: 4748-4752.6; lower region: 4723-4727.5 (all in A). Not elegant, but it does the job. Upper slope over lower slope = 0.09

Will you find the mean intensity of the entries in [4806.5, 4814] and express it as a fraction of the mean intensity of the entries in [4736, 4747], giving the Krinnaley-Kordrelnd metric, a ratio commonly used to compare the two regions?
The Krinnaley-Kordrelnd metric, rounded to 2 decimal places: 1.00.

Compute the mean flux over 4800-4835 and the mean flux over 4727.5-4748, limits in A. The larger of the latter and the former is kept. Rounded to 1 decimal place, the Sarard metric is 17.4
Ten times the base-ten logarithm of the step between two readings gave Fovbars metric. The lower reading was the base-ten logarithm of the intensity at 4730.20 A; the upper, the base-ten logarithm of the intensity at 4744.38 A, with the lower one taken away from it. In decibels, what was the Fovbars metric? -26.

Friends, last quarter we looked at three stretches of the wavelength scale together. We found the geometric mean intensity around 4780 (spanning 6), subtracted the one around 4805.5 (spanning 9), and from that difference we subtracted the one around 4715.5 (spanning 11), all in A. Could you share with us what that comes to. -17.0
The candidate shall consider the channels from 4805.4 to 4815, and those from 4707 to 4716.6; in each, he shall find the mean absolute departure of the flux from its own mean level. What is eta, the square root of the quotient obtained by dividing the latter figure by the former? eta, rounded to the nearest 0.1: 1.9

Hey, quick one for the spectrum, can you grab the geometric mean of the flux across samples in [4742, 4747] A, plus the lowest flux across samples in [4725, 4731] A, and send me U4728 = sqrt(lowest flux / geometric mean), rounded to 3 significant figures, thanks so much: 0.996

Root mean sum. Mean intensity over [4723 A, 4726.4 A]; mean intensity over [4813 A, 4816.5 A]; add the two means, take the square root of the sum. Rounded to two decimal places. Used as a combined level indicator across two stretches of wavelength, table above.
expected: 5.96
